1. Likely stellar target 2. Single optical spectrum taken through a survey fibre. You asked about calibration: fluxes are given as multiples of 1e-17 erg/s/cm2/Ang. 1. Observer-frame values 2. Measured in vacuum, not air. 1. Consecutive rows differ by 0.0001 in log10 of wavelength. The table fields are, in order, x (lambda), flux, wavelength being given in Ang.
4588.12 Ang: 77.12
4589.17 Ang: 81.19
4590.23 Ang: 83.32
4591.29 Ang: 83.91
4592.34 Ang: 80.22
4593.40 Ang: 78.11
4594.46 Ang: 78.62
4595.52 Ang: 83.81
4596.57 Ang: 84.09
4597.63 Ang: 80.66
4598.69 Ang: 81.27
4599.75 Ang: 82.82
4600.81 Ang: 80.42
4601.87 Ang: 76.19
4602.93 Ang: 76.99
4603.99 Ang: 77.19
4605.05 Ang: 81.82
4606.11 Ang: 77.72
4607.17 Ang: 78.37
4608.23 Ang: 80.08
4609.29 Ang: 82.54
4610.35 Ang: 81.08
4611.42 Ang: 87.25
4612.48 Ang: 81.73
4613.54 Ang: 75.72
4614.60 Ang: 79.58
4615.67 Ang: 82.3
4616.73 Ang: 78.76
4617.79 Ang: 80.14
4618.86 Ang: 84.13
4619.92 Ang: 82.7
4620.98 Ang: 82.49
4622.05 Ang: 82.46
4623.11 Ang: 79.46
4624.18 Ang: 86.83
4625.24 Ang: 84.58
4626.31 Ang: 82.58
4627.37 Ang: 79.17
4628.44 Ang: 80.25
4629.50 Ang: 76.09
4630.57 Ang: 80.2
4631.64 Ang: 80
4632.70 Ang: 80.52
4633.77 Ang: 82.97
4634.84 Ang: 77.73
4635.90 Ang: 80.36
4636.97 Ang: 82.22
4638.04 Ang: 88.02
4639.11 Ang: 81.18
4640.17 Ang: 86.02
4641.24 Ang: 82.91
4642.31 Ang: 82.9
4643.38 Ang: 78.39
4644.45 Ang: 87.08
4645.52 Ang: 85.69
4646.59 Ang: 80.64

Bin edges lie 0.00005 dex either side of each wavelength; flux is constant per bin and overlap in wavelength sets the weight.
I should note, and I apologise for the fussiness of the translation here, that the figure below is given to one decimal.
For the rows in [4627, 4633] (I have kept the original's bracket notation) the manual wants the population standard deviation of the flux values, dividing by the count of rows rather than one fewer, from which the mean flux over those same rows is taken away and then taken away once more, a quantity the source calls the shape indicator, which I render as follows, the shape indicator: -157.2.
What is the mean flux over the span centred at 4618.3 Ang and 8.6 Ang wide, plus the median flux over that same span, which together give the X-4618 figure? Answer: 164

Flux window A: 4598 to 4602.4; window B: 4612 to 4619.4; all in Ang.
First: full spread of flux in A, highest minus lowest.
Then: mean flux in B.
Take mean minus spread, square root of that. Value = 8.59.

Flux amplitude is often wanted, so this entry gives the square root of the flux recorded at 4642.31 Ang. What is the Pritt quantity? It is 9.10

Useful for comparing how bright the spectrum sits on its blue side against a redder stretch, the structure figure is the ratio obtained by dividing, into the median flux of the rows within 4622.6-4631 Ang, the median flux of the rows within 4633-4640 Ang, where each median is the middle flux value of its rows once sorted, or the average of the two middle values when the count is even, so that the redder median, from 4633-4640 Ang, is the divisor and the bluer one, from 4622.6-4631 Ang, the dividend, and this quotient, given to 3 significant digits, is 0.982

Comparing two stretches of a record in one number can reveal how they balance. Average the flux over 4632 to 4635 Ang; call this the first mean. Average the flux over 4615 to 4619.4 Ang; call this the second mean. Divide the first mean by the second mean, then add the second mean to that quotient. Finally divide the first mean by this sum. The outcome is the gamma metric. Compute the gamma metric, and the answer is 0.98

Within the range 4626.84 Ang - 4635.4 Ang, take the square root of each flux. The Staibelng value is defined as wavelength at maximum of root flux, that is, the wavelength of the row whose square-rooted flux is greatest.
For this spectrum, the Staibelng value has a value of 4633.77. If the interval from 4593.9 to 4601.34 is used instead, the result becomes 4596.57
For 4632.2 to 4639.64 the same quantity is 4638.04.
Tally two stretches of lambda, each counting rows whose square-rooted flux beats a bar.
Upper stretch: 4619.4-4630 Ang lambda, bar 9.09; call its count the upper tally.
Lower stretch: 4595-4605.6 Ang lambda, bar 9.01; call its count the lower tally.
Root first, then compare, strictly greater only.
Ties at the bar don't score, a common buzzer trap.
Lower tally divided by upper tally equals 1.67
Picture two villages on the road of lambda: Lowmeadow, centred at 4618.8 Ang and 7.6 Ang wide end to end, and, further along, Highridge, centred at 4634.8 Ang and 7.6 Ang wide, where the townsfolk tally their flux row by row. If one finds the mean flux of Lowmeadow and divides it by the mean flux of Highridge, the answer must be 1.00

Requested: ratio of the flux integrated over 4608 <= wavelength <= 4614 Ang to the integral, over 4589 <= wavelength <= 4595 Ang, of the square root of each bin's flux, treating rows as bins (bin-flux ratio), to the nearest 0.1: 9.1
